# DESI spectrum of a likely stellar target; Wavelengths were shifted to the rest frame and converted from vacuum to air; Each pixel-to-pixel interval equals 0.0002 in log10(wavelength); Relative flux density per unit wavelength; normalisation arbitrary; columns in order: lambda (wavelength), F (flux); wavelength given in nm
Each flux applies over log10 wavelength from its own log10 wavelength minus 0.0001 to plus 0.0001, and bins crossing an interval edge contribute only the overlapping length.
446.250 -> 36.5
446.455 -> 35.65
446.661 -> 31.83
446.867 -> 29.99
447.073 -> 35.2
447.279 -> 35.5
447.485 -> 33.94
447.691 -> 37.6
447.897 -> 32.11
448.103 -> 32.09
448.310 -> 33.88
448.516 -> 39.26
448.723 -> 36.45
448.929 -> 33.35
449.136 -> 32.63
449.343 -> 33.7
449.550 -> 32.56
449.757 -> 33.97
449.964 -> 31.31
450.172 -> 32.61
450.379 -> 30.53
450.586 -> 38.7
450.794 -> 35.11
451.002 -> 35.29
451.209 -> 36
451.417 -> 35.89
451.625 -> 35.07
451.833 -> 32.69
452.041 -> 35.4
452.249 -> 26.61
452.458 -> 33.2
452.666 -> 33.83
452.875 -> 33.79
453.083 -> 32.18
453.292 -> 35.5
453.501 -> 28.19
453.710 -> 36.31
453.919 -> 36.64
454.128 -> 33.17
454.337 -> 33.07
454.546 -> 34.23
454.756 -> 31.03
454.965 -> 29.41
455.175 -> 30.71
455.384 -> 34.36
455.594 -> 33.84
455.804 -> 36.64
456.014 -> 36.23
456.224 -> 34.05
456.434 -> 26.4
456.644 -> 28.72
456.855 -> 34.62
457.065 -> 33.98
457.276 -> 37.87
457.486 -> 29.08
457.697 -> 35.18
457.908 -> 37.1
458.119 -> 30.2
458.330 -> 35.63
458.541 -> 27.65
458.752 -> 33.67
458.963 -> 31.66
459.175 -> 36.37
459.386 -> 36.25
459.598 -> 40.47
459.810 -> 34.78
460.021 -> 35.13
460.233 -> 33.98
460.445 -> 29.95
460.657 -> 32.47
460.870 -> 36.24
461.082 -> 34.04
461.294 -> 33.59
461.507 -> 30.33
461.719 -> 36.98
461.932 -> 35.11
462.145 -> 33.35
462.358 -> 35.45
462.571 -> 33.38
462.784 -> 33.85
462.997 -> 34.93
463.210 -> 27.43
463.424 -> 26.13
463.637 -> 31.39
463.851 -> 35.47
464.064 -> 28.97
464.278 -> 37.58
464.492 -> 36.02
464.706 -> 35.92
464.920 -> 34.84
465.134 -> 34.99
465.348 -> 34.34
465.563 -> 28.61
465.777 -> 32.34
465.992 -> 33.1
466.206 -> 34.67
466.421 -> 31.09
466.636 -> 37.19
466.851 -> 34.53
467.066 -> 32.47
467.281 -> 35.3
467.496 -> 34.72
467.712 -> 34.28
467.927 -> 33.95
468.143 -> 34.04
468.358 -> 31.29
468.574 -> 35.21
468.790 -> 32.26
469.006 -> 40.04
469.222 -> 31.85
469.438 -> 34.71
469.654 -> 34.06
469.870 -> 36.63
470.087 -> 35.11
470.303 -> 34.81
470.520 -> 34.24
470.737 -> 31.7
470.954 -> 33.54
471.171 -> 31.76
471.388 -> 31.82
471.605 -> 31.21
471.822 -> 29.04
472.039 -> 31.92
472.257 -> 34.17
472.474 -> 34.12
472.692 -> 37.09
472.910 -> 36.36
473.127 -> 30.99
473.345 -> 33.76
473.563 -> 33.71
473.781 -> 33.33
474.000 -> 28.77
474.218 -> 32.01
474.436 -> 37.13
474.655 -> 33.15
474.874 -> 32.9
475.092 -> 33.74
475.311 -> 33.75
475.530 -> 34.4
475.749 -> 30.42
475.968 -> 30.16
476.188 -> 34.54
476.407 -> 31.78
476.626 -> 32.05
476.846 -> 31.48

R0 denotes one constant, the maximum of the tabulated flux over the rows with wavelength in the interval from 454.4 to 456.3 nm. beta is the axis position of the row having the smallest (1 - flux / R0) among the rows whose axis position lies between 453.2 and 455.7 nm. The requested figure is 453.919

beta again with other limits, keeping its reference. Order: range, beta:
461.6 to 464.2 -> 461.719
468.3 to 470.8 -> 469.006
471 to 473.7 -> 472.692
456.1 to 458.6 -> 457.276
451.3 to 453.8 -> 453.710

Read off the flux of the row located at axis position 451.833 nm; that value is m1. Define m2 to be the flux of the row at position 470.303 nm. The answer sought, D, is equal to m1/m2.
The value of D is 0.94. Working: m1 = 32.69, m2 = 34.81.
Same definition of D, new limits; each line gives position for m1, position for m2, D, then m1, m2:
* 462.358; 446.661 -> 1.11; 35.45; 31.83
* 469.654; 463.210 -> 1.24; 34.06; 27.43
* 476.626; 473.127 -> 1.03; 32.05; 30.99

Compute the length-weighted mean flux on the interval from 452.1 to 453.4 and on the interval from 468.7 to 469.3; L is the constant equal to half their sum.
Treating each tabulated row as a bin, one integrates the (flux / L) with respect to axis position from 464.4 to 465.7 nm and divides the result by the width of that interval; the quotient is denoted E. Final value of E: 1.01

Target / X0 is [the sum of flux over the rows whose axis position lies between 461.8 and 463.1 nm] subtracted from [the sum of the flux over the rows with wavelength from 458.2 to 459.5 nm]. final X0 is -5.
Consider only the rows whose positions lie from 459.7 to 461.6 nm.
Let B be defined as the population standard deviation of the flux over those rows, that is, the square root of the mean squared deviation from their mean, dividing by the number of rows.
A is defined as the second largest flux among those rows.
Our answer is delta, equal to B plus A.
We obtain 37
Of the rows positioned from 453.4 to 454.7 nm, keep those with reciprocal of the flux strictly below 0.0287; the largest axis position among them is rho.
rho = 453.919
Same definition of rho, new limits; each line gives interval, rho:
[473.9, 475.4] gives 474.436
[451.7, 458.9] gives 458.330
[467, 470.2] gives 470.087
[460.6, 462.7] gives 462.358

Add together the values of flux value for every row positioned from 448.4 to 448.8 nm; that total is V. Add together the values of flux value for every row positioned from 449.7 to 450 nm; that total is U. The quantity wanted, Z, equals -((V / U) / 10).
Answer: -0.116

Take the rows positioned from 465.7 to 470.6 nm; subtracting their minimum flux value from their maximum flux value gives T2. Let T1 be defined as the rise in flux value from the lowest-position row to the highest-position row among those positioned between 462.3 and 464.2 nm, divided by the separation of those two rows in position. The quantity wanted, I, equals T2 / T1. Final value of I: -2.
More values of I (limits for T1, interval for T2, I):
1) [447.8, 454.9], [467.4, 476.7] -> -72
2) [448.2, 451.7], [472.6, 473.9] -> 17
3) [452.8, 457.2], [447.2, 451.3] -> 193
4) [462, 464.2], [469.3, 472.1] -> -3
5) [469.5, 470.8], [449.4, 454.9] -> -6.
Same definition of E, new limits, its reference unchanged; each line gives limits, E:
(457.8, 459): 0.97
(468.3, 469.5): 1.02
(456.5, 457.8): 0.98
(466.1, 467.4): 1.01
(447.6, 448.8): 1.04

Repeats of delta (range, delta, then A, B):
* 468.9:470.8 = 39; 36.63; 2.4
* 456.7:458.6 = 41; 37.1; 3.4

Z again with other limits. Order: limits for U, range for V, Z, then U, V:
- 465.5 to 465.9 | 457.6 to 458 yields -0.119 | 61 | 72.3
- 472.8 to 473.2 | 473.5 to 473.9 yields -0.100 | 67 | 67.0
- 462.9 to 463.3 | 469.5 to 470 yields -0.113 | 62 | 70.7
